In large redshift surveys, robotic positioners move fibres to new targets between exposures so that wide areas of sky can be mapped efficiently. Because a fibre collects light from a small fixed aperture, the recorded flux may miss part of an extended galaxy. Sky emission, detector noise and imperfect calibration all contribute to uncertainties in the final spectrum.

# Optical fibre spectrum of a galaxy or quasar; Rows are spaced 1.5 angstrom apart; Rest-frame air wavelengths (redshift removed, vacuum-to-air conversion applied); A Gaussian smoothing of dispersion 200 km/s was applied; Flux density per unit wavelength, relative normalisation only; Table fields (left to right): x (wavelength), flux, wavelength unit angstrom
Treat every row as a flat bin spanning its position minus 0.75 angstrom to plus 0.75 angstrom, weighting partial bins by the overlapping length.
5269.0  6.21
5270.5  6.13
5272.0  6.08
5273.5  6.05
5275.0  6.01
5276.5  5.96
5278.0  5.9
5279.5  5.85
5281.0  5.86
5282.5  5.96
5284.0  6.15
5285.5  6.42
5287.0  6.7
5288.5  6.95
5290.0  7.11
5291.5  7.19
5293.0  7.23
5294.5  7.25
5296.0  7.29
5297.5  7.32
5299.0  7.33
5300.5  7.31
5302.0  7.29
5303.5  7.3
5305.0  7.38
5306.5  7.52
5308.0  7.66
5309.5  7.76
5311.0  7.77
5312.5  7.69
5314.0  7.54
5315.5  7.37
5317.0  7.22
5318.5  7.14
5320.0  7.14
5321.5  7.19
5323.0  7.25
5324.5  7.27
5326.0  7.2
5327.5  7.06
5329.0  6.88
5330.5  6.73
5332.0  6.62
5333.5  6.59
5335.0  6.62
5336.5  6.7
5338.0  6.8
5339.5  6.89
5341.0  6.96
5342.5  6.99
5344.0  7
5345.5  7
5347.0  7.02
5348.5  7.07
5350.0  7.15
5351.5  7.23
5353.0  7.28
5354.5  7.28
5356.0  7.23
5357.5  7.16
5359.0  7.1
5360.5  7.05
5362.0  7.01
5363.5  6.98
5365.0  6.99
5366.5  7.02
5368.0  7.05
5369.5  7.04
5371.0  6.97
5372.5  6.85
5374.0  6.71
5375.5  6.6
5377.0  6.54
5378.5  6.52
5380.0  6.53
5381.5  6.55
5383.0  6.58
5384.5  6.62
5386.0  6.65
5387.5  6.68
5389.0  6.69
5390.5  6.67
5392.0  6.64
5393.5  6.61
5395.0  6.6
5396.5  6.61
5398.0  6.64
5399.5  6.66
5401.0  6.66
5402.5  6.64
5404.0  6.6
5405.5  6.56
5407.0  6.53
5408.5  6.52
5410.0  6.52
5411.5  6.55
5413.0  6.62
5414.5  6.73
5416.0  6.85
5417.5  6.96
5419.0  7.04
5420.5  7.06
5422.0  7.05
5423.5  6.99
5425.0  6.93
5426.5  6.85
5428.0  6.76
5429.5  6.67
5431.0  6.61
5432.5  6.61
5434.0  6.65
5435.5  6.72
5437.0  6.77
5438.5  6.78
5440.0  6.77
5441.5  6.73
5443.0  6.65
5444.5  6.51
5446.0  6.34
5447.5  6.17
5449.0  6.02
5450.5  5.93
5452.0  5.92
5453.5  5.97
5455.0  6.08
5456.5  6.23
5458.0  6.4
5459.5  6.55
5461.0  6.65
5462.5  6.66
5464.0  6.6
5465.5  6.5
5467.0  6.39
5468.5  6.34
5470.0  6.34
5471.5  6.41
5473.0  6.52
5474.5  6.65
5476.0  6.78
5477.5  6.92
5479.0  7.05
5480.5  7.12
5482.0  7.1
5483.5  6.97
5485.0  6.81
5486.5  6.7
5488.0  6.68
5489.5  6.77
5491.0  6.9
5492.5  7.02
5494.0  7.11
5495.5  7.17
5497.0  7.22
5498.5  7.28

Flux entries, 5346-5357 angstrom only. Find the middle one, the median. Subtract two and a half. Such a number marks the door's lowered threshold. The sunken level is 4.7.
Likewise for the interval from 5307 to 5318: 5.2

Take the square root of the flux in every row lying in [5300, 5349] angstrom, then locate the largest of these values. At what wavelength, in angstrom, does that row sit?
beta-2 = 5311.0 angstrom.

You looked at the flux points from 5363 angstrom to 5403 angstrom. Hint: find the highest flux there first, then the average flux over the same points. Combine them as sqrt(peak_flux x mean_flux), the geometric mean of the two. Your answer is 6.88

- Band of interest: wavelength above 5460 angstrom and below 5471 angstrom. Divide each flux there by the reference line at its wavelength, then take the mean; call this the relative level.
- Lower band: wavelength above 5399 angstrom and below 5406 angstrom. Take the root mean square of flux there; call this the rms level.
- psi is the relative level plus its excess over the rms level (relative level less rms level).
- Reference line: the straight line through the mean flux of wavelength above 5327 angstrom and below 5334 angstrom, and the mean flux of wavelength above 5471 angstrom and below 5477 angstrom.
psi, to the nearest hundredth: -4.66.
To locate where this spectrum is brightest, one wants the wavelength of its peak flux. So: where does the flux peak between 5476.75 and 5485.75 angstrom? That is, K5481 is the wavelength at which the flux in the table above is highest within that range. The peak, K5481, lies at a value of 5480.5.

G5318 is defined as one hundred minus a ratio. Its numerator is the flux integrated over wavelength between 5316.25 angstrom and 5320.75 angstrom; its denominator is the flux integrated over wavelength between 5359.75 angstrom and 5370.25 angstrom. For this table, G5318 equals 99.6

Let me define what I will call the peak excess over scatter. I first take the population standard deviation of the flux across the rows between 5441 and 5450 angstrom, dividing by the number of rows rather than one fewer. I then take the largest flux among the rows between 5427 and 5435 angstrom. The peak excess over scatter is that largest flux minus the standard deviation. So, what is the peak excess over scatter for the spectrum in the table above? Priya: 6.51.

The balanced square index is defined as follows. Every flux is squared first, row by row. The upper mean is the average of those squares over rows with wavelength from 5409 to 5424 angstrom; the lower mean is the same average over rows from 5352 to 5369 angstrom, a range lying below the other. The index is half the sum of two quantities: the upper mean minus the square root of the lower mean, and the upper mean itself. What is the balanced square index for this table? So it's 43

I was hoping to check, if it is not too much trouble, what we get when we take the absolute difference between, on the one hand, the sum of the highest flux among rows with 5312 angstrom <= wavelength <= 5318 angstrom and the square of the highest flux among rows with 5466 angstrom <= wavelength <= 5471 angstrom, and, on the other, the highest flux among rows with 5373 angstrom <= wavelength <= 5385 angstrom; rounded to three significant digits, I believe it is 41.8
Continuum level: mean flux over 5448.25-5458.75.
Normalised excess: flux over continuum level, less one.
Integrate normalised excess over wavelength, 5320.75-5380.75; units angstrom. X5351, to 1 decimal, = 8.6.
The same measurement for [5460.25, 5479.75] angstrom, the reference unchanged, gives 1.7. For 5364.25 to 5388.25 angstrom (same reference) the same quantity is 2.6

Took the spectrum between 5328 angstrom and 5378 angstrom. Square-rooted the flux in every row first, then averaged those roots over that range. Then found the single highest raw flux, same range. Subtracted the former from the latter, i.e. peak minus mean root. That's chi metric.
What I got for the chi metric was 4.6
